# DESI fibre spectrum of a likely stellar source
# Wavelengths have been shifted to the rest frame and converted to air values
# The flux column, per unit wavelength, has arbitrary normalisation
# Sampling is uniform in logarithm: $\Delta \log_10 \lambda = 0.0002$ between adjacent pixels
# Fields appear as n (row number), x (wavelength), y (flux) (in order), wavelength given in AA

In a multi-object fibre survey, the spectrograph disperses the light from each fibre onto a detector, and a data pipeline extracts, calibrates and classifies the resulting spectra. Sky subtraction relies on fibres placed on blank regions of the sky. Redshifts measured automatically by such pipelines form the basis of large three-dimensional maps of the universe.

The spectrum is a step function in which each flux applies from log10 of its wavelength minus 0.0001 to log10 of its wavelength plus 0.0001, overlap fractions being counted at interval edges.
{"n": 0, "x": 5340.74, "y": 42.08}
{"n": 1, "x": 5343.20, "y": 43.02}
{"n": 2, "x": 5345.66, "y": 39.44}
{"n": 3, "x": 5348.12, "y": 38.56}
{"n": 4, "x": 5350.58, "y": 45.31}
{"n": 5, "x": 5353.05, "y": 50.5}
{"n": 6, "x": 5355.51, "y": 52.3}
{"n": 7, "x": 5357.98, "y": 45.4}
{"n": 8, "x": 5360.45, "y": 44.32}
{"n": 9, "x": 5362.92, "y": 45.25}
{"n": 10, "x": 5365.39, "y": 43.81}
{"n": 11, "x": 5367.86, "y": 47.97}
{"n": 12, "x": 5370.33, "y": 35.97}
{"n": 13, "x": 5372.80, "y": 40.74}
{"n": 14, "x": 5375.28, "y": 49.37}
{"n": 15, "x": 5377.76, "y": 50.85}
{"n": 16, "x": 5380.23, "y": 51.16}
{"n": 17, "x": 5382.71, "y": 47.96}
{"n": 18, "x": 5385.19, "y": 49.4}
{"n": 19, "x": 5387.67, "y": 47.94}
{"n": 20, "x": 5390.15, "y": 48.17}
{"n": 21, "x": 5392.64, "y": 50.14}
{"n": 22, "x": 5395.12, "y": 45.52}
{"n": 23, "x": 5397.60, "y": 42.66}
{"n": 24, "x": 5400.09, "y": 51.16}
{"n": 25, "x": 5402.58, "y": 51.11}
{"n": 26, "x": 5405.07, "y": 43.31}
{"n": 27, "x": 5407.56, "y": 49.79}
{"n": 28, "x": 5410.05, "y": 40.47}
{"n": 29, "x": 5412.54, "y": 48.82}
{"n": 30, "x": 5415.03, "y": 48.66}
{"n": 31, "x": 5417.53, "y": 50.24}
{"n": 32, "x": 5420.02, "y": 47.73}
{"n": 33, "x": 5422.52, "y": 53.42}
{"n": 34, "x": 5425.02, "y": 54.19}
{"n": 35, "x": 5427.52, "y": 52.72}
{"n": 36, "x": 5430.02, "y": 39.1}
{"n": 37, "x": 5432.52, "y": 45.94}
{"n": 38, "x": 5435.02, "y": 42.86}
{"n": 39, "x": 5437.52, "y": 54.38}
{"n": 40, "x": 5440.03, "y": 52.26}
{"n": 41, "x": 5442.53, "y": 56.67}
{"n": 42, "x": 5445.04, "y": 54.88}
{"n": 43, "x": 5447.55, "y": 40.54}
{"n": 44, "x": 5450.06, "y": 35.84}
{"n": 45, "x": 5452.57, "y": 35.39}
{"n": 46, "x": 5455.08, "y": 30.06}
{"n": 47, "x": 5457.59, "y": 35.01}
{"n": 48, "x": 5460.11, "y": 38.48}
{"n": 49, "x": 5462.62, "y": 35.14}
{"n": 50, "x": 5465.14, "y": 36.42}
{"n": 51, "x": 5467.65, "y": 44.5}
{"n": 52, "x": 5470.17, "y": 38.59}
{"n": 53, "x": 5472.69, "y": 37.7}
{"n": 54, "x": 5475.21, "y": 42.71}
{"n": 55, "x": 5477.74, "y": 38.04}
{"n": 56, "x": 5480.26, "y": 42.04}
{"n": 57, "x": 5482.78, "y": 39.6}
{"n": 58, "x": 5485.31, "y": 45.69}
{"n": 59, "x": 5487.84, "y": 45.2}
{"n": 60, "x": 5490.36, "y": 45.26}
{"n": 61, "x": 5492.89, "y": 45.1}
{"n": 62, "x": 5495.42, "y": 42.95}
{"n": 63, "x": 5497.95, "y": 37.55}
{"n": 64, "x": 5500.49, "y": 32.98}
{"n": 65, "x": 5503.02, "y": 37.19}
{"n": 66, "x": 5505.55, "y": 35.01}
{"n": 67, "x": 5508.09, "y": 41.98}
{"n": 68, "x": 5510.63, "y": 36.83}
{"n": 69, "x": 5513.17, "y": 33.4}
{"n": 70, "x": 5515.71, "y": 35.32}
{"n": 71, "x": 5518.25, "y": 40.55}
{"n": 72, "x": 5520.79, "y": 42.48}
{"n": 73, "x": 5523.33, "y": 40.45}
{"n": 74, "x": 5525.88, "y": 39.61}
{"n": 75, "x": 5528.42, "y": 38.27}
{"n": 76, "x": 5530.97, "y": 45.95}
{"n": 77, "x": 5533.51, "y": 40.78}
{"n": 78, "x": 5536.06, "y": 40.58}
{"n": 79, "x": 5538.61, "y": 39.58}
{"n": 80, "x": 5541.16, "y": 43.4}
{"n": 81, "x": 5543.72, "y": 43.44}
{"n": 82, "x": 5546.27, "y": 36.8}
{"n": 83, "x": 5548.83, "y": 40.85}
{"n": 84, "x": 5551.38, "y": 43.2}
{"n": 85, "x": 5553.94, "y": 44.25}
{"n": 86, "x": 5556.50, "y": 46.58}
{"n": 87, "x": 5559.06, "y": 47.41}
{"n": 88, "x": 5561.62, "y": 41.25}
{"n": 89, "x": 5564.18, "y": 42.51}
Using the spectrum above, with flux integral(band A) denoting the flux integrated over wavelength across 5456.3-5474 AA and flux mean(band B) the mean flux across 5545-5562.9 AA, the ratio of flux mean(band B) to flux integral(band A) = 0.064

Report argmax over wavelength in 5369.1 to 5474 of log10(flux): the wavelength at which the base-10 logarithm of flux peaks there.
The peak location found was 5442.53 AA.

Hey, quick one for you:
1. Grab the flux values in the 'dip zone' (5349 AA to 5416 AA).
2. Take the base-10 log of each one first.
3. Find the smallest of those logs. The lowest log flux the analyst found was 1.56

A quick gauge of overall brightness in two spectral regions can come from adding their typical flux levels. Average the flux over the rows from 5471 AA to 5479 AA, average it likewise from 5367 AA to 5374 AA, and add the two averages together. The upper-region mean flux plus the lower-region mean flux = 81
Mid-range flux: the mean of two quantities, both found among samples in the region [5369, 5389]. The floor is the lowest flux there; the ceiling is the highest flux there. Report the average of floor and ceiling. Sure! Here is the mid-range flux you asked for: 43.6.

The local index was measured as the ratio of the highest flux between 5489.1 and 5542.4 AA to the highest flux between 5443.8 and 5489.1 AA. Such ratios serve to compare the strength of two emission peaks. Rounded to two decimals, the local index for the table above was 0.84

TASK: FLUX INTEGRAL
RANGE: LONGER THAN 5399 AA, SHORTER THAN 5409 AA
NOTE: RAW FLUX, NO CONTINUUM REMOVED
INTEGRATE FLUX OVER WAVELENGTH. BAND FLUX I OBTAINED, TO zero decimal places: 486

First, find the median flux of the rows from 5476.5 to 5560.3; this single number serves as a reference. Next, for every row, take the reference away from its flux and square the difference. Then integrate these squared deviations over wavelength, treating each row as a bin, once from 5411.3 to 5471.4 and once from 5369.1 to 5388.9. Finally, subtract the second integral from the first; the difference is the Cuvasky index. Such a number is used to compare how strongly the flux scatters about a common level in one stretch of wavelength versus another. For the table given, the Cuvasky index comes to 3371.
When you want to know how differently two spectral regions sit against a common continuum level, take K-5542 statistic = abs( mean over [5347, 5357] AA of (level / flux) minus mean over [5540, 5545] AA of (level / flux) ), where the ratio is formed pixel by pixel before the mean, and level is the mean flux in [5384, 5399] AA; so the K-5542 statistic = 0.06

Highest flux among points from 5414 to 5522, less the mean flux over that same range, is 14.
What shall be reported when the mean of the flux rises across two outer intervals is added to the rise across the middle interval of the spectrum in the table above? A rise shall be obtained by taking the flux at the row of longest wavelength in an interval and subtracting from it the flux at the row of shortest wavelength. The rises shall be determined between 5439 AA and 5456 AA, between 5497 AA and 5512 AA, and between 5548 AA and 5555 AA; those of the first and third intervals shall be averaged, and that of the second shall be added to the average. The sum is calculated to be -10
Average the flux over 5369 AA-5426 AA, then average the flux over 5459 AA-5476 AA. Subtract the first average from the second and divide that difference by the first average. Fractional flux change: -0.18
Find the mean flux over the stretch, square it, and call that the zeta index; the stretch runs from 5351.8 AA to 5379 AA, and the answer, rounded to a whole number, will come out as 2120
